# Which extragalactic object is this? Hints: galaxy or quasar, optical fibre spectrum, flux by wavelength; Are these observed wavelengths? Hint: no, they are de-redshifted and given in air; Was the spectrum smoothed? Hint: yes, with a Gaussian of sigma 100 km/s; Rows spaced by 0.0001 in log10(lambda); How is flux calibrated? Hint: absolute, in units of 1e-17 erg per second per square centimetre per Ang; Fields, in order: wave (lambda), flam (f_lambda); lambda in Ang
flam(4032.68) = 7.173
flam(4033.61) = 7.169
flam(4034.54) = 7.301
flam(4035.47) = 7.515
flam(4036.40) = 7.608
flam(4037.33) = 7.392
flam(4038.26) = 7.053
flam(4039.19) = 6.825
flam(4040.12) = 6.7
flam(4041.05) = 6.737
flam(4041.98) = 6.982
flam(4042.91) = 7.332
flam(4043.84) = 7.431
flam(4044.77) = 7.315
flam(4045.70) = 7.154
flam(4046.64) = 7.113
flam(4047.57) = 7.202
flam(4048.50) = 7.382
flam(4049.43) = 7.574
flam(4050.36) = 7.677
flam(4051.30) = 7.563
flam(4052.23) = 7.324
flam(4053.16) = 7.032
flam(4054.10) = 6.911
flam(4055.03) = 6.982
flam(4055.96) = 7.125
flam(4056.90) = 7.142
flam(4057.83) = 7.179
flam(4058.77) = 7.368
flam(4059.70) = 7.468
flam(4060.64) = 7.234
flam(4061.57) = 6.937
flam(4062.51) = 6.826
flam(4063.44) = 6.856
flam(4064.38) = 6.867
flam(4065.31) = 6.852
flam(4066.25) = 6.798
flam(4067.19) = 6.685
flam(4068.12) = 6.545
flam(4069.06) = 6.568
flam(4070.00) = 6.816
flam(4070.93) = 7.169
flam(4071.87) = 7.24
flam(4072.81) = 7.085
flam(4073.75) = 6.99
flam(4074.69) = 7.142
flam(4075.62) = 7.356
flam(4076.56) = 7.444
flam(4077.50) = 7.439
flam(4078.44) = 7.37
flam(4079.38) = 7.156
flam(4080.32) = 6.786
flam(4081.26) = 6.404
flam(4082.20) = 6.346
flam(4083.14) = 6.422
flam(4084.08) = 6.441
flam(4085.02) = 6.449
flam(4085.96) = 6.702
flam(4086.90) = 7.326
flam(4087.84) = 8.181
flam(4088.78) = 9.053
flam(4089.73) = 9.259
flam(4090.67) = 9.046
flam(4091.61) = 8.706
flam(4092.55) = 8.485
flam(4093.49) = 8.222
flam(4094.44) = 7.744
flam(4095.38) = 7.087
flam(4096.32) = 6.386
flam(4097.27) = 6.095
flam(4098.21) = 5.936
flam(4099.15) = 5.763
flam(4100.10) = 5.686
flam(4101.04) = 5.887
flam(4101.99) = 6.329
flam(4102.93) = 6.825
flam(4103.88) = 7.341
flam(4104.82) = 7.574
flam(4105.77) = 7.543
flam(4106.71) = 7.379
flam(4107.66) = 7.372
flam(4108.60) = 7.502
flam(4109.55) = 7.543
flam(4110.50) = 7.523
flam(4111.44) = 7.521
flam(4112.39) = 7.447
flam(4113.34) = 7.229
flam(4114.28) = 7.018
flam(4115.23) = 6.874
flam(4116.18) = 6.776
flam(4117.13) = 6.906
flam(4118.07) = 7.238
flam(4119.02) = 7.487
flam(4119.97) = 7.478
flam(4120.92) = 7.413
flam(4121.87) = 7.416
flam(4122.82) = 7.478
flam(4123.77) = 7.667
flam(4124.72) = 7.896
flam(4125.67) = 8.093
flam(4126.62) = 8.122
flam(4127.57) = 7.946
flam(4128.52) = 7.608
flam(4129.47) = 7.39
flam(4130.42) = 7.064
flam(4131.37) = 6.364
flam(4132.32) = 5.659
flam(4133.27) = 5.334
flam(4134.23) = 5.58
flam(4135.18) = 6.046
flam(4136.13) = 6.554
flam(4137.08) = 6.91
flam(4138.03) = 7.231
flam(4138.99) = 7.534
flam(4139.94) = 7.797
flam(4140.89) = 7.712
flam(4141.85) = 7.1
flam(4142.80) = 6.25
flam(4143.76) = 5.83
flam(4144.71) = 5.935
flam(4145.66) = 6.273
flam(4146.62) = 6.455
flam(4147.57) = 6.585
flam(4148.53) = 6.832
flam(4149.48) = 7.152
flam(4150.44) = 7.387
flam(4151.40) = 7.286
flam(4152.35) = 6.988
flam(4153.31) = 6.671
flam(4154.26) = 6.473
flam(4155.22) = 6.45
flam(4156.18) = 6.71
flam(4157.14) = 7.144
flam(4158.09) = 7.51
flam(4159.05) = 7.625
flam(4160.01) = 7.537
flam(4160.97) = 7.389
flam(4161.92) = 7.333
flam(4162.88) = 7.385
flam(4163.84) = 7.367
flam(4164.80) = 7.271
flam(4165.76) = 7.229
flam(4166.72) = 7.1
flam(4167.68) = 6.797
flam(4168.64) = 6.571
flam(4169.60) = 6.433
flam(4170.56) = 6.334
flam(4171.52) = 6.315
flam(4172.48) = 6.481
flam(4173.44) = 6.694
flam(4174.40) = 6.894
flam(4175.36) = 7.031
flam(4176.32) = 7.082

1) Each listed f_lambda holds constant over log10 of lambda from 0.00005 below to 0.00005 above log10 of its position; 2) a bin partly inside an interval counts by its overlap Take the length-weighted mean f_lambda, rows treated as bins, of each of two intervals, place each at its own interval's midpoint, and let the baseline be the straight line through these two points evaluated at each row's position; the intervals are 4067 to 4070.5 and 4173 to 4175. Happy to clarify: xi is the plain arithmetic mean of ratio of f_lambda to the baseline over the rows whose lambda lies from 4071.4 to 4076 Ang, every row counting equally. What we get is 1.07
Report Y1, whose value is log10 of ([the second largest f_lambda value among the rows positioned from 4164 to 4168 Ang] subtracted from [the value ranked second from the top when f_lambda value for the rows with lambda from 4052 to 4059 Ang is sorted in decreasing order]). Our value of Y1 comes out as -1.0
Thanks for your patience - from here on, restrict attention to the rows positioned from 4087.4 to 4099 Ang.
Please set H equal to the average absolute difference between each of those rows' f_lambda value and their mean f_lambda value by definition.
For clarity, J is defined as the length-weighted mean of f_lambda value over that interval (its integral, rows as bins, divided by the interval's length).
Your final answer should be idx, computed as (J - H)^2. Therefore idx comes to 46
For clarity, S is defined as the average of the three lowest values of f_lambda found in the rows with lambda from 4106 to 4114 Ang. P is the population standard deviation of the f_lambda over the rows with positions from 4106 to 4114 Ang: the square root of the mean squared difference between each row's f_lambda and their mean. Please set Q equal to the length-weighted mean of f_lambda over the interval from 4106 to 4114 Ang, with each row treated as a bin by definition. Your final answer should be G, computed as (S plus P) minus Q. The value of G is -0.01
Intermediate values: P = 0.1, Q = 7.4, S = 7.3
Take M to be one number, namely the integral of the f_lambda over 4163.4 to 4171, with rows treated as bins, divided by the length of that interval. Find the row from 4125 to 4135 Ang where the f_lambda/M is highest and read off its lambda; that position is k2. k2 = 4126.62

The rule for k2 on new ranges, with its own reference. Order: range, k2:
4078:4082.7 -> 4078.44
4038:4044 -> 4043.84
